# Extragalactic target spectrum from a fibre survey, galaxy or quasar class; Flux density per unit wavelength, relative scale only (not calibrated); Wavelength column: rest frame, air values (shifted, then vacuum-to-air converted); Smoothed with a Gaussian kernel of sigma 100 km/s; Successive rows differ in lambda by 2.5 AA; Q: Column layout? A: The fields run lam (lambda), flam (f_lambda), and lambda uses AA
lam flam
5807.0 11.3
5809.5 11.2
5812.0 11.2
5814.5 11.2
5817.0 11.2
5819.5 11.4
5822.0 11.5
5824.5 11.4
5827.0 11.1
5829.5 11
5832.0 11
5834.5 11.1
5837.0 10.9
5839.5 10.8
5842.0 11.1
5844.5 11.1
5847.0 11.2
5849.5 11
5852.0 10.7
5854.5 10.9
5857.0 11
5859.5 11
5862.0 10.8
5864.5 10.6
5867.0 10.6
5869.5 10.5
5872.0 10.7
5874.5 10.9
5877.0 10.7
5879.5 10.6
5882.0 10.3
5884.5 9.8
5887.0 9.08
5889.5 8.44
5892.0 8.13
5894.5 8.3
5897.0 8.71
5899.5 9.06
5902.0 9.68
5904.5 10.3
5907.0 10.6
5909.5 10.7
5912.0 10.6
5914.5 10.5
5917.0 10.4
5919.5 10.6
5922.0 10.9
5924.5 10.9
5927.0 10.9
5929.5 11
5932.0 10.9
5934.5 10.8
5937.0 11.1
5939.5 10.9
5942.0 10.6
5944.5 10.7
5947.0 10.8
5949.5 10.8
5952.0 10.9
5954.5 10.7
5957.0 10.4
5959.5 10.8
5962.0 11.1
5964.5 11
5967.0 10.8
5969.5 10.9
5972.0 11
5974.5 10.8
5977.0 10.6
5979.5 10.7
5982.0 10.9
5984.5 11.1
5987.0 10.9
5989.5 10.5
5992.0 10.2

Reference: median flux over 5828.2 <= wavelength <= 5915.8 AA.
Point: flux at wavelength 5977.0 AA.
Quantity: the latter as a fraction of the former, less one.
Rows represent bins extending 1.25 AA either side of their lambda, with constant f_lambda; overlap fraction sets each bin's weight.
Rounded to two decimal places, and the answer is -0.01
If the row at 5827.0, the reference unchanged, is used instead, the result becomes 0.04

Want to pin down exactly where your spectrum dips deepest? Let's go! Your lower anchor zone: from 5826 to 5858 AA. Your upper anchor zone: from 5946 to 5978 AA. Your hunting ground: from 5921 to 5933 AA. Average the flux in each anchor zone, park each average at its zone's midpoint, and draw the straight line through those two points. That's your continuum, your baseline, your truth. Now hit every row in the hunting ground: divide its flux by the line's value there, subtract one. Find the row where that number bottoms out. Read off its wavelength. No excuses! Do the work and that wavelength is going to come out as 5922.0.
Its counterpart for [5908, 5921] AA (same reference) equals 5917.0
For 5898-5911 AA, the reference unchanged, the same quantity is 5899.5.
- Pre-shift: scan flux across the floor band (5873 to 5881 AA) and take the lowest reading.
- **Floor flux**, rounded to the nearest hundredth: 10.60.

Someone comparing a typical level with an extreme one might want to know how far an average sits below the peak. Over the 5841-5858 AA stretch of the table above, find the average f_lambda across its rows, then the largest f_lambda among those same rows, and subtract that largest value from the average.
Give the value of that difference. -0.20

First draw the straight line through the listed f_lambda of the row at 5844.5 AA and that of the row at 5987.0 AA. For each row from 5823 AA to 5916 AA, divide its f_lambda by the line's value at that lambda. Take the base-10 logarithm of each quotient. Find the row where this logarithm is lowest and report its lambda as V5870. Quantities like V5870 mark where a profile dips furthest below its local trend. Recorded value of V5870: 5892.0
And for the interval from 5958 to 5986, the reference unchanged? 5977.0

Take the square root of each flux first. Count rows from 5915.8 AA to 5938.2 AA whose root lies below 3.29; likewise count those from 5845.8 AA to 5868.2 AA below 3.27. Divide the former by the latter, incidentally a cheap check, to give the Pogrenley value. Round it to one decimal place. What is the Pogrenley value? 1.5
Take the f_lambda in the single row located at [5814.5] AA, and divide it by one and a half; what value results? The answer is 7.47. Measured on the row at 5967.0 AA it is 7.20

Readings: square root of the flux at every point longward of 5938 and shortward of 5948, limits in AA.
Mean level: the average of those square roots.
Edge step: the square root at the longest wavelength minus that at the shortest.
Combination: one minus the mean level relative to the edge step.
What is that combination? 217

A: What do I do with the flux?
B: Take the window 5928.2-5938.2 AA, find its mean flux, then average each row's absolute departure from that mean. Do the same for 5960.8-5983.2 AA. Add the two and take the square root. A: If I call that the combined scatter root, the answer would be 0.48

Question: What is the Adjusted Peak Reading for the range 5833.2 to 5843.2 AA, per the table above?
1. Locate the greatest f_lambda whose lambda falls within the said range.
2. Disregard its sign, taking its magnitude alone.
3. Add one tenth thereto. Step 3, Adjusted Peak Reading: 11.2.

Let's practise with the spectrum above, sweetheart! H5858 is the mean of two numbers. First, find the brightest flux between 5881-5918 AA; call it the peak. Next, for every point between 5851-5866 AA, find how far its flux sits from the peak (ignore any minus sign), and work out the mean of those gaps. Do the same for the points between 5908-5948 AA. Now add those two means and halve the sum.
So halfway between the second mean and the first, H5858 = 0.17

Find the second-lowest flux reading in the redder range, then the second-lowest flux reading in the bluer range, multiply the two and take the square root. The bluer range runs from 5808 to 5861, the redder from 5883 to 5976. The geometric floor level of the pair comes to 9.5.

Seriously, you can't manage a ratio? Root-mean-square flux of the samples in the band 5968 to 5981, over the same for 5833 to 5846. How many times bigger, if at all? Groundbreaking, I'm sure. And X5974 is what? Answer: 0.982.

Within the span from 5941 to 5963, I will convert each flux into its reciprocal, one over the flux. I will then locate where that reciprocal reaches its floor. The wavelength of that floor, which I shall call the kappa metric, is 5962.0 AA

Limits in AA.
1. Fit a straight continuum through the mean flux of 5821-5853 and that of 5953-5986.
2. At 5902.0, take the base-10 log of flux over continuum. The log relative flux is -0.054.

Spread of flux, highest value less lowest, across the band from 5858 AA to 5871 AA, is 0.50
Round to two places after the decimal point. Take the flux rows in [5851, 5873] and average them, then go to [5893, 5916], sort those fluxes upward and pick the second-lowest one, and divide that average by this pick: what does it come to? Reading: 1.23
